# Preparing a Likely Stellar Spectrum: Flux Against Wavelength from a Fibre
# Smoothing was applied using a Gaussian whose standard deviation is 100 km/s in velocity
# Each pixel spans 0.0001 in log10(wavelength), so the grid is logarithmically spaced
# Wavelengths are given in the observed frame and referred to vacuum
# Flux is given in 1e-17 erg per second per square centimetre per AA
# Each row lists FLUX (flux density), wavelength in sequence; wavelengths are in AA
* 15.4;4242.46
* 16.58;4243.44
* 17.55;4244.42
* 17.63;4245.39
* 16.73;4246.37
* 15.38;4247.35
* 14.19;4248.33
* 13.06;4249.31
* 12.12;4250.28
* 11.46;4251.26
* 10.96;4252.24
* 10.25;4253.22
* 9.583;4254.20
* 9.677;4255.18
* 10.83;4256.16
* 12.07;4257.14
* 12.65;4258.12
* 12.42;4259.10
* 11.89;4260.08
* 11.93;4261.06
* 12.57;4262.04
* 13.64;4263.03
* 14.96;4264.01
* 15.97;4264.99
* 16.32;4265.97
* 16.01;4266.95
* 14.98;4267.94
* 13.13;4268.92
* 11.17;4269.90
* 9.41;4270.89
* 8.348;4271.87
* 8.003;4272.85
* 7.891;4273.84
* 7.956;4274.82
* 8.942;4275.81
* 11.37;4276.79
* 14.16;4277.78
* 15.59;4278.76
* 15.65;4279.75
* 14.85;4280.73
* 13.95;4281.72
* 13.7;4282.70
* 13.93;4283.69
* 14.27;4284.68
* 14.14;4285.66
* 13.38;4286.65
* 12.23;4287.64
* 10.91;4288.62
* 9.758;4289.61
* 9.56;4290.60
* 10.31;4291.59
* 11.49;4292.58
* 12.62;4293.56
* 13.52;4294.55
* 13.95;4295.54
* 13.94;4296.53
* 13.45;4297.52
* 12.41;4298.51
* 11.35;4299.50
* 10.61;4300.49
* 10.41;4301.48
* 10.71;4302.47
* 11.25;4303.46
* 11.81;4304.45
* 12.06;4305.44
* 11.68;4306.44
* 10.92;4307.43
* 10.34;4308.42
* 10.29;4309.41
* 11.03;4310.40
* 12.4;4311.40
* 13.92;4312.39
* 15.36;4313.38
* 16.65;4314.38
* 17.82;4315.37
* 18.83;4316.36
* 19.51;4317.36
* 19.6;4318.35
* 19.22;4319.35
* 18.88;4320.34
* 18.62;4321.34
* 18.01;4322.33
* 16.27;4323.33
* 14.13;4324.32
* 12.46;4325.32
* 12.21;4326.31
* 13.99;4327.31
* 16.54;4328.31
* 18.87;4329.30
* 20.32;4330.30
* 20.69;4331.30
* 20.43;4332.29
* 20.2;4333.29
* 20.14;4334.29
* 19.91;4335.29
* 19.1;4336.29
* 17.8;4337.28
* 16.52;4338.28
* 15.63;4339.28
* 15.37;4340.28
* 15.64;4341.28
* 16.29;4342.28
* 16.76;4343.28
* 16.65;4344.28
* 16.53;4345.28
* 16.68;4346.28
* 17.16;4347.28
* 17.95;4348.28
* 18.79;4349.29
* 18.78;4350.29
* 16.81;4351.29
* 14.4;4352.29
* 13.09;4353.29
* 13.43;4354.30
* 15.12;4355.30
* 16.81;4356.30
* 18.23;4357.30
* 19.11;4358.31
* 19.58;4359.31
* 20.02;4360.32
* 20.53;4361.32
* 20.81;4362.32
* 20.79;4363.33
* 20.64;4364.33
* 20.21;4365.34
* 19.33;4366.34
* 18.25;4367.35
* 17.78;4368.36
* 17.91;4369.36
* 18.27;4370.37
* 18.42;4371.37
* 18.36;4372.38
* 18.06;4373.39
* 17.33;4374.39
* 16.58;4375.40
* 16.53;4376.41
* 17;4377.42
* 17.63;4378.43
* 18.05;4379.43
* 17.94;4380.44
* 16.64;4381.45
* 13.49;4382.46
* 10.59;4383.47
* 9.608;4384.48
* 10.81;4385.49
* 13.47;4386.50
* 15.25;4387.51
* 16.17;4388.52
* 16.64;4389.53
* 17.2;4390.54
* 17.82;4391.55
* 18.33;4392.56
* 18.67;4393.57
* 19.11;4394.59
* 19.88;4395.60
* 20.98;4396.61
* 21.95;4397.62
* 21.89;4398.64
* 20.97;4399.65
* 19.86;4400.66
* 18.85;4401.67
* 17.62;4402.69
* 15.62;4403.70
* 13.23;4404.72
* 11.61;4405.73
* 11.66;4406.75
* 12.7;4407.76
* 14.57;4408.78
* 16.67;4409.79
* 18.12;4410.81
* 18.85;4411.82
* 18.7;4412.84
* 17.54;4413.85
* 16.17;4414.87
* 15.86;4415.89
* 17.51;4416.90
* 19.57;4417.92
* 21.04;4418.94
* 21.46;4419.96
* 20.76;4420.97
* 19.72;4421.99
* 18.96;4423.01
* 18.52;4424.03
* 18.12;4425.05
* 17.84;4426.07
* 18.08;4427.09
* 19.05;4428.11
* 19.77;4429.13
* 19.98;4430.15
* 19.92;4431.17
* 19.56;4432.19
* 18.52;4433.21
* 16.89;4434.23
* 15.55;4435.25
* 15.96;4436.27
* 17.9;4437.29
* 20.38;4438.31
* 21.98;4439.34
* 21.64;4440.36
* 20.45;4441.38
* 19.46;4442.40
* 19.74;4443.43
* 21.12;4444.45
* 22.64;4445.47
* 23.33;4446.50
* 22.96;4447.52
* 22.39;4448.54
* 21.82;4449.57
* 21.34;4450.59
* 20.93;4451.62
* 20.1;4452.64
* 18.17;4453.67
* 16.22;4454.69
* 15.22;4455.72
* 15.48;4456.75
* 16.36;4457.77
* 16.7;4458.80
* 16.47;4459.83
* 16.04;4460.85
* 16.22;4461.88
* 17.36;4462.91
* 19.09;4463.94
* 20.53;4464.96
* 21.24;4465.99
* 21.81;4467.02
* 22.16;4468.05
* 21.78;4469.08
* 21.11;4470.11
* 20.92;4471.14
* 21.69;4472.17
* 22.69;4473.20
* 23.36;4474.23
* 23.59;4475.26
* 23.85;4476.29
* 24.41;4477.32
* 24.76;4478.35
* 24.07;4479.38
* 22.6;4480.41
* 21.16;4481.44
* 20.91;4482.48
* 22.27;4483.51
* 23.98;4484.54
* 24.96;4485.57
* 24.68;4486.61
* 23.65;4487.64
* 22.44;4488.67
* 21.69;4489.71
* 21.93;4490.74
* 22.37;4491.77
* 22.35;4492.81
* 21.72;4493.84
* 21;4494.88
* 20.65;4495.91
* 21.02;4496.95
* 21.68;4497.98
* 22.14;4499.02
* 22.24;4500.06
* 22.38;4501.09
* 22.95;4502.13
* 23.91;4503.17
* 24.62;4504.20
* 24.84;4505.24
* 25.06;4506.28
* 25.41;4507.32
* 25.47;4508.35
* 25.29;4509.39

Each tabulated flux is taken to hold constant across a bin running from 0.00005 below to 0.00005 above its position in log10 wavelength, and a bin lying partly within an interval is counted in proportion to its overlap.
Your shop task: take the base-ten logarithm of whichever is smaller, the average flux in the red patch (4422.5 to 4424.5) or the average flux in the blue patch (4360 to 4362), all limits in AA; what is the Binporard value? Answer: 1.27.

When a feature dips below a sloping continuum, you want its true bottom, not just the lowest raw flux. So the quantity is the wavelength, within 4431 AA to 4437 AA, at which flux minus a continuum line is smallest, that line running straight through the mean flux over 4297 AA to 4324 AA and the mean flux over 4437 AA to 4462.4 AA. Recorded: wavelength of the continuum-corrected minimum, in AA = 4435.25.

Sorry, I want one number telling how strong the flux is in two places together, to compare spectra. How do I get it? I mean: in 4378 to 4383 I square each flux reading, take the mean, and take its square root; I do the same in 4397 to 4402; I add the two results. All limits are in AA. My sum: 37.6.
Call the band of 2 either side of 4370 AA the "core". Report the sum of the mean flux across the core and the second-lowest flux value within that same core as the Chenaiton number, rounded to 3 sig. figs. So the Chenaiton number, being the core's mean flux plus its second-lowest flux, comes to 36.0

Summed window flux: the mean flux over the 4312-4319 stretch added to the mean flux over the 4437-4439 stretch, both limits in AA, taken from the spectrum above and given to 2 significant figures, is 37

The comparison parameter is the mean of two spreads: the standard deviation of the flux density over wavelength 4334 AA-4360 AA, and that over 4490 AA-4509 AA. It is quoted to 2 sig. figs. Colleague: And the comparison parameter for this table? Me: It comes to 1.7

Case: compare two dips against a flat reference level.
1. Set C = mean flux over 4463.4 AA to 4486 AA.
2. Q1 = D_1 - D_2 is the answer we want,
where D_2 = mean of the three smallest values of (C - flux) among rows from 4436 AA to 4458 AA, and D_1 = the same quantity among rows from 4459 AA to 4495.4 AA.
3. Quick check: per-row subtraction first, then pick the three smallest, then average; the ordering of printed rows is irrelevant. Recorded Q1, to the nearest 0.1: -1.8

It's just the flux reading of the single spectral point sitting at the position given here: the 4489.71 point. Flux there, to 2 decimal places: 21.69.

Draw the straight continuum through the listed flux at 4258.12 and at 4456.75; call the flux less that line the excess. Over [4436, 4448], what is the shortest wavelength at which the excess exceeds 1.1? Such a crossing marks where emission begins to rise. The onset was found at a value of 4437.29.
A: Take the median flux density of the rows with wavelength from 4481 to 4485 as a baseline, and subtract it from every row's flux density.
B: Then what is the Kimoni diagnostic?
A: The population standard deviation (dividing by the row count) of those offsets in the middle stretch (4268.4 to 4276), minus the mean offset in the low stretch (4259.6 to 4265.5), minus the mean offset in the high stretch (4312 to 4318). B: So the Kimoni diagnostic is 15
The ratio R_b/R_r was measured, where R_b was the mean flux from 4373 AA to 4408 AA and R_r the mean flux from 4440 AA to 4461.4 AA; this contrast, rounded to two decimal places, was 0.85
